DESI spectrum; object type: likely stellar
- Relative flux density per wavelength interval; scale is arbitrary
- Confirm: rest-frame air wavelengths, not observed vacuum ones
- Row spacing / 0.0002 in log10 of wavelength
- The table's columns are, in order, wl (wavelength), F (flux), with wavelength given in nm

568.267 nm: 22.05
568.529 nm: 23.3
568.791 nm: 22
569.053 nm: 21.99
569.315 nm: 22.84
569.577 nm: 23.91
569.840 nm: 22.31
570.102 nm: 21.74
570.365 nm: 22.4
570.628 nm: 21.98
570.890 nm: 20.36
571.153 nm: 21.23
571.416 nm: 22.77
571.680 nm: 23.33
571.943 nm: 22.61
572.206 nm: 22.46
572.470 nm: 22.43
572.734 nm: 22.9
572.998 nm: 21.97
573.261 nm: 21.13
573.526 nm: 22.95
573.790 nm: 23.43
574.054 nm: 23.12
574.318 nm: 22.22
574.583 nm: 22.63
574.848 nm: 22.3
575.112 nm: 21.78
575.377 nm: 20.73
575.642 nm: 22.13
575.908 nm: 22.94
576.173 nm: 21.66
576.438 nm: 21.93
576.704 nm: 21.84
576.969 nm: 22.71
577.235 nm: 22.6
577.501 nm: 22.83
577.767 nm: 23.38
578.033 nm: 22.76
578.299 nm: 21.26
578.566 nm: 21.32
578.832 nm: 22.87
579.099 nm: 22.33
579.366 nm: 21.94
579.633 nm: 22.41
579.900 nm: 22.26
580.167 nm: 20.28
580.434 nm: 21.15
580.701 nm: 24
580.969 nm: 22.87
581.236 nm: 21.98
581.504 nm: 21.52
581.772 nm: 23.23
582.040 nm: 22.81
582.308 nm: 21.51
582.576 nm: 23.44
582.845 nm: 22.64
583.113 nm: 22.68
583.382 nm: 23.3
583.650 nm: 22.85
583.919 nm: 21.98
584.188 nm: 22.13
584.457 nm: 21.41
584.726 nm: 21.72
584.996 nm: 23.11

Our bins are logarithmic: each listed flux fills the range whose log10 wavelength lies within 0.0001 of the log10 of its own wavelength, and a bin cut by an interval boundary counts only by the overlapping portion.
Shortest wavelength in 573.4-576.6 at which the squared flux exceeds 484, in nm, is 573.526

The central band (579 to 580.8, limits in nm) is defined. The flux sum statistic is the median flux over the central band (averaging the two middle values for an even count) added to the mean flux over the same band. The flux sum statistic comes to 44.3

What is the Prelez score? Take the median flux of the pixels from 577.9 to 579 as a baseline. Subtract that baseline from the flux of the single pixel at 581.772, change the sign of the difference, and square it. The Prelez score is 1.4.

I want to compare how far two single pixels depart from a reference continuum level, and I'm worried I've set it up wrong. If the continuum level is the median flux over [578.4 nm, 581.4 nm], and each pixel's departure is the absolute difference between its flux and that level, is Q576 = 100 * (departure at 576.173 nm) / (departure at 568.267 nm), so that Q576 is 286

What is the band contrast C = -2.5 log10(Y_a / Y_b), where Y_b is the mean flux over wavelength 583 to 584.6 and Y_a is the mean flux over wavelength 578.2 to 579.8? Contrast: 0.018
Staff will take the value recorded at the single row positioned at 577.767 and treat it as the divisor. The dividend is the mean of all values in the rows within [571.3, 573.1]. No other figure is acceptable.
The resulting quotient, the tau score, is 0.97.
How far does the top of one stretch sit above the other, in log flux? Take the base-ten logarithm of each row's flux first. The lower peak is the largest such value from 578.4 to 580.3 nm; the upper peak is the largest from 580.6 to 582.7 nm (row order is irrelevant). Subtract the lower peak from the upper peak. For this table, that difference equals 0.021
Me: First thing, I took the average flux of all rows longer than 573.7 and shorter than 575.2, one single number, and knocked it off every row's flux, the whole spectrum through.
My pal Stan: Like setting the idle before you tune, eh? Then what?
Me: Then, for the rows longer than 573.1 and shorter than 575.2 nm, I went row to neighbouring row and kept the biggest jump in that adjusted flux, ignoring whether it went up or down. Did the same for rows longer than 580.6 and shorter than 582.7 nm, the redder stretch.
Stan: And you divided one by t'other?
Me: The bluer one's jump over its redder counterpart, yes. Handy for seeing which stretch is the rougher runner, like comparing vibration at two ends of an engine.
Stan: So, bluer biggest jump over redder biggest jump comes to 0.94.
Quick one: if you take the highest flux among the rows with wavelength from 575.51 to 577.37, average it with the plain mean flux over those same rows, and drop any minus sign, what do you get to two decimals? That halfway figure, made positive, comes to 22.60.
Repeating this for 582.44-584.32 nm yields 23.08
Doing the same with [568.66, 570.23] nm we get 23.19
